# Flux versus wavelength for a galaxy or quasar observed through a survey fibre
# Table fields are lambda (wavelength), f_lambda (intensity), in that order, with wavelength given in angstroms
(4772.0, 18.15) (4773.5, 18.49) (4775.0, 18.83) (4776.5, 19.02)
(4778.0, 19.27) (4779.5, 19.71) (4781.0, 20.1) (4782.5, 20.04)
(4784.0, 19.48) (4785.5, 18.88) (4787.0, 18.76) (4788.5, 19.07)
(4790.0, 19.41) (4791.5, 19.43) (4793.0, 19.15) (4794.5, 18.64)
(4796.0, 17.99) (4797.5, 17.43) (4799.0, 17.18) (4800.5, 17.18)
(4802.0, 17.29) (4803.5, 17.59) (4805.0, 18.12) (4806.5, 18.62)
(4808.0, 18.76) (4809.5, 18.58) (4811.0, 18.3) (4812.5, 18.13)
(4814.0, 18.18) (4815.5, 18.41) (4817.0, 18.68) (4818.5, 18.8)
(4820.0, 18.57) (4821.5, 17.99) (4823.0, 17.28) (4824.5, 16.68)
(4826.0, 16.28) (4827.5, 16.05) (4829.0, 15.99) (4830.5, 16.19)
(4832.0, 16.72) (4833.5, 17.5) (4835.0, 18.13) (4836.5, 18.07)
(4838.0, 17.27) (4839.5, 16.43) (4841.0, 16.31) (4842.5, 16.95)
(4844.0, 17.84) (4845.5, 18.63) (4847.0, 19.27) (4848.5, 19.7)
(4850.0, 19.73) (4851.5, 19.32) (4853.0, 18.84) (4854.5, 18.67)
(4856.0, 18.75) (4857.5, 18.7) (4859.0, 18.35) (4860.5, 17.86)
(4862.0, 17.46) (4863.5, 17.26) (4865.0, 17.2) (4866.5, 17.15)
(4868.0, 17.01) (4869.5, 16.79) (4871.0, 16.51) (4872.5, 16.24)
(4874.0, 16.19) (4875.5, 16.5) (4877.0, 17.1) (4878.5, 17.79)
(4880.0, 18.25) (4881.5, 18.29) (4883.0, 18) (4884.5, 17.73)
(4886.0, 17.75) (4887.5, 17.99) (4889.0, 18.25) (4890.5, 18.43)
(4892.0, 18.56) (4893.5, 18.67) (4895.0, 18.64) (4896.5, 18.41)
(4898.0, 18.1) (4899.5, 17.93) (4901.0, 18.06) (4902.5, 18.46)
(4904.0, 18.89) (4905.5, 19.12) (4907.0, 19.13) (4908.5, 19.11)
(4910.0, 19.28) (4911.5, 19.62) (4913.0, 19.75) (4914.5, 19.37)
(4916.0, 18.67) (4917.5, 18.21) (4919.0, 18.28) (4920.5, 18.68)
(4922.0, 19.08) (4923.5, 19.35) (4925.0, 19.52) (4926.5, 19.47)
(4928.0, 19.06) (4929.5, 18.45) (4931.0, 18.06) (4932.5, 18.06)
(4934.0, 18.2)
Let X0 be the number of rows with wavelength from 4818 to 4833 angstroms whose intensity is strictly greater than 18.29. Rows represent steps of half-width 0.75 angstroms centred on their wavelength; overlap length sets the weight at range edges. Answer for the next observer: 2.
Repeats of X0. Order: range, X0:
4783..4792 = 6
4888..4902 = 5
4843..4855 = 7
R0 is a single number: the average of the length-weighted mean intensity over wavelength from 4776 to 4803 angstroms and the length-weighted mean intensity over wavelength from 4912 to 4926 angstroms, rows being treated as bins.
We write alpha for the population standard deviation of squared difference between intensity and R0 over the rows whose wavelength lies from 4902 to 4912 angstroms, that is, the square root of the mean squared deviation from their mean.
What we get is 0.2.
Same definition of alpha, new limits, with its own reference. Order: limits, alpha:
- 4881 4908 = 0.4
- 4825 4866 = 2.8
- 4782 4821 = 0.9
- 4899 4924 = 0.3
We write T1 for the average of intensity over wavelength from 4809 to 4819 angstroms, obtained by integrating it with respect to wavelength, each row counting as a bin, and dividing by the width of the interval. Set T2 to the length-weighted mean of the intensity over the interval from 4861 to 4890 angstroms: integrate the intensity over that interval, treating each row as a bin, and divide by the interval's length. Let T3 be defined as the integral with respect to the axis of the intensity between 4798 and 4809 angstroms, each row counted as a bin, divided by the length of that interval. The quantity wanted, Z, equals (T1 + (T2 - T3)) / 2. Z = 8.98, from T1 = 18.4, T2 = 17.4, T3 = 17.8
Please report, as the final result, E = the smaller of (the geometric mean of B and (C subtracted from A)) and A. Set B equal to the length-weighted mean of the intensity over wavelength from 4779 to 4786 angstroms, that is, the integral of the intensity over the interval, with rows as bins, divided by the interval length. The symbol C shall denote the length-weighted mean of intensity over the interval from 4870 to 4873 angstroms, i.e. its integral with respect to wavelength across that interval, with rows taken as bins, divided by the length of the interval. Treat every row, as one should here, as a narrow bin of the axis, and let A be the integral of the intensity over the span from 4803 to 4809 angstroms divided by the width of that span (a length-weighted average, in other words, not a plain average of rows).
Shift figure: 6.1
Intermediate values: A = 18.3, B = 19.7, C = 16.4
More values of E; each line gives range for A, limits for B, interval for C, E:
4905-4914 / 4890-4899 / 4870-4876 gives 7.4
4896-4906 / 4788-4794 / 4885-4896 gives 1.3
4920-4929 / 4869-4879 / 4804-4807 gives 3.9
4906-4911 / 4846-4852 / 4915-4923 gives 3.3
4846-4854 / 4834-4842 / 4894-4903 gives 4.3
